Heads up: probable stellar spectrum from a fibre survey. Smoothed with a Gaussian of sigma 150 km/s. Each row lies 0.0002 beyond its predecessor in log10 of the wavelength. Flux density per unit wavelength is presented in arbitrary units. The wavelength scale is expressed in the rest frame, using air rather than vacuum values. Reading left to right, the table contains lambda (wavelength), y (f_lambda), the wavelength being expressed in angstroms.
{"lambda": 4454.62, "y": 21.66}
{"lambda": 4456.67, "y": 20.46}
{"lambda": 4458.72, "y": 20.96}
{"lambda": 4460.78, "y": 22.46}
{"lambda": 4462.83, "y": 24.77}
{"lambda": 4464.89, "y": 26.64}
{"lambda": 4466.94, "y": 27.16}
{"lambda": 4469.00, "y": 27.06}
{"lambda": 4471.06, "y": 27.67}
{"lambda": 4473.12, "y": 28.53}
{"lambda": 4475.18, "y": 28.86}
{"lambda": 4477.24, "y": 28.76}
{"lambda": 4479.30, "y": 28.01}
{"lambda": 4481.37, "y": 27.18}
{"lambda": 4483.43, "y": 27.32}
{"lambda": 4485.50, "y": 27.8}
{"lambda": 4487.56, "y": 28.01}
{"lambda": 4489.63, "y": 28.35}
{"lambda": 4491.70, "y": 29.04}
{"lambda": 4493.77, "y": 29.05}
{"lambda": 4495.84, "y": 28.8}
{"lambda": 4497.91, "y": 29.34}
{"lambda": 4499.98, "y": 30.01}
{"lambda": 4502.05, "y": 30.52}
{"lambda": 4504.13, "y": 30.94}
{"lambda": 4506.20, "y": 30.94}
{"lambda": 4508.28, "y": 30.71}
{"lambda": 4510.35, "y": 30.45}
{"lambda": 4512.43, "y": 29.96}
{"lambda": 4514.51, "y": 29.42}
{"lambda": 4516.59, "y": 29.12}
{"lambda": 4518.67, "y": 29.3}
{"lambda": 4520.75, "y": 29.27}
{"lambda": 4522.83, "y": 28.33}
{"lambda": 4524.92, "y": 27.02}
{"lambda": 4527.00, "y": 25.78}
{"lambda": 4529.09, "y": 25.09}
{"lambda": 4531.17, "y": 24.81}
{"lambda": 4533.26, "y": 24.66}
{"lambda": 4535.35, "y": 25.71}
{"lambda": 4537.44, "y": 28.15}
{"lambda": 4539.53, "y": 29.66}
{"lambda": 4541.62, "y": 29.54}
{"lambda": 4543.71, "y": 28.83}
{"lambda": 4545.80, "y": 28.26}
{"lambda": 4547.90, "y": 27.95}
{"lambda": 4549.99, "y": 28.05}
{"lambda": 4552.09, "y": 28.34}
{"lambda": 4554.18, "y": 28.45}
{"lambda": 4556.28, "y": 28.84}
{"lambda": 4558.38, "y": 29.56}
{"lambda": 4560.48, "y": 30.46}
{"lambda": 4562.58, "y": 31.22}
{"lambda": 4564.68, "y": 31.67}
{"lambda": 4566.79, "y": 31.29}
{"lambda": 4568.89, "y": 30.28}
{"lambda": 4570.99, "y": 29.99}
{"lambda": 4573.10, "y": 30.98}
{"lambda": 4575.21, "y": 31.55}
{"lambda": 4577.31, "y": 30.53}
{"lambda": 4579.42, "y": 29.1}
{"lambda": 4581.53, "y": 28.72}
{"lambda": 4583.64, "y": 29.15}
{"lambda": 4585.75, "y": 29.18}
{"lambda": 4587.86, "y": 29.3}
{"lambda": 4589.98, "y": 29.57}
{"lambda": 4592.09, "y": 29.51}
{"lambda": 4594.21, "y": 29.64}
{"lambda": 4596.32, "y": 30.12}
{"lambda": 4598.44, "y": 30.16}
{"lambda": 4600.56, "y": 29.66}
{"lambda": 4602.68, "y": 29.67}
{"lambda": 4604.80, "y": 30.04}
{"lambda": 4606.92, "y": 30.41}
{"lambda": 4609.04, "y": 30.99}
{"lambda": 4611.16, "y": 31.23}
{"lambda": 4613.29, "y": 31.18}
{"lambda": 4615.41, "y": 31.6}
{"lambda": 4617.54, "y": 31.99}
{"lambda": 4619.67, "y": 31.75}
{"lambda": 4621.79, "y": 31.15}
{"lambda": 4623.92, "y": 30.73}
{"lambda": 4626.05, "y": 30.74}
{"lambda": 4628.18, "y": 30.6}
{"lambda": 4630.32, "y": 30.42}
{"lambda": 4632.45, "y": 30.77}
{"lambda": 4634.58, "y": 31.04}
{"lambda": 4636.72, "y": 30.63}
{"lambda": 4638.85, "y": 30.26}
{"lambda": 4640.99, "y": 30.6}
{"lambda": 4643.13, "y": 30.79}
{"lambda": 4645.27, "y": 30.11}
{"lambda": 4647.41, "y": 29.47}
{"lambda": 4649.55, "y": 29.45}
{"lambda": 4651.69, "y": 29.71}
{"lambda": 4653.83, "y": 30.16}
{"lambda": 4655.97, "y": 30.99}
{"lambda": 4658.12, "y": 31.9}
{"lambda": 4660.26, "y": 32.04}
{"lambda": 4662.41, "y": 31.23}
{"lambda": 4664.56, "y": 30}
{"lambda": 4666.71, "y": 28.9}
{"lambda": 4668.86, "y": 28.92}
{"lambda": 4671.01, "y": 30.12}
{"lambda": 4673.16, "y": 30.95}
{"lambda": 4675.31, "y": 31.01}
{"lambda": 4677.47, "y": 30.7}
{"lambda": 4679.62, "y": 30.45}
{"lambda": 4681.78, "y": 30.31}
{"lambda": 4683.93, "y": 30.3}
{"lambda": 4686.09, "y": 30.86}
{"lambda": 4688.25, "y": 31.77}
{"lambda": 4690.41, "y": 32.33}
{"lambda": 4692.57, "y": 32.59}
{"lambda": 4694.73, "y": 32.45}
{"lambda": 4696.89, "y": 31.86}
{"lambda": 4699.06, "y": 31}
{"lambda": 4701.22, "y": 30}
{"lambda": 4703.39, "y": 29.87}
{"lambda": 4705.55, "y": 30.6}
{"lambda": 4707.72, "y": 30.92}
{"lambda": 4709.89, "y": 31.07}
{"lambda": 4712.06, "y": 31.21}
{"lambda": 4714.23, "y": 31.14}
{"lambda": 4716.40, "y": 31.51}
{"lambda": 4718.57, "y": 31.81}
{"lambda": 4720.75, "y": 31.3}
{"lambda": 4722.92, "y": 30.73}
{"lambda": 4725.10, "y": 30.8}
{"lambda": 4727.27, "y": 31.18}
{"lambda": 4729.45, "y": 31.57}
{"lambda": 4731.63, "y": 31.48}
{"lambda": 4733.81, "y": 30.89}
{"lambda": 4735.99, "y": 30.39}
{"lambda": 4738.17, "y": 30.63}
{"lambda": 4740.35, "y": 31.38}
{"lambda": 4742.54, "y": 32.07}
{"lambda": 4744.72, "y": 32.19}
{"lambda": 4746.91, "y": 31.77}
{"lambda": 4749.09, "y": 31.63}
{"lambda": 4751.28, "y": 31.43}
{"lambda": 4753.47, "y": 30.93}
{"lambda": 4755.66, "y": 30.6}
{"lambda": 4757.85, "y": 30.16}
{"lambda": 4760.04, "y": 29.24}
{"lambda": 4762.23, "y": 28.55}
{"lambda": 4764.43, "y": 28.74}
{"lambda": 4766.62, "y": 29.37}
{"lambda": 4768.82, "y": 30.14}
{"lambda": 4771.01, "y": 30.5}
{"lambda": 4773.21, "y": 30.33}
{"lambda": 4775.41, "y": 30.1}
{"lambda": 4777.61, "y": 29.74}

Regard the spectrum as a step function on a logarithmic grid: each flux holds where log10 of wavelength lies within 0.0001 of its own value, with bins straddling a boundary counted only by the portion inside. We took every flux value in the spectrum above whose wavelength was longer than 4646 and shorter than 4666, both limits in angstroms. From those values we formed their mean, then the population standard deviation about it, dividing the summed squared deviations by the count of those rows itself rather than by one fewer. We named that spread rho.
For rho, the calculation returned 1.0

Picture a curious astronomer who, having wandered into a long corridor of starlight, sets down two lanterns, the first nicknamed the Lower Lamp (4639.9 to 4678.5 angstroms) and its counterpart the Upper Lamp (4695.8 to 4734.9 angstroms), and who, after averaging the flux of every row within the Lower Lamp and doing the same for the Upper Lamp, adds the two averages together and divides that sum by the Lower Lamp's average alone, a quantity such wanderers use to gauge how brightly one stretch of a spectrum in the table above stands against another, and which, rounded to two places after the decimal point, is 2.02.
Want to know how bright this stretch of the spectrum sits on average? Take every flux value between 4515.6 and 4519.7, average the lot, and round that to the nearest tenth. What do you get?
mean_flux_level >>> 29.2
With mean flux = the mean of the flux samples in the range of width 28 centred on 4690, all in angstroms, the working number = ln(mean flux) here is 3.44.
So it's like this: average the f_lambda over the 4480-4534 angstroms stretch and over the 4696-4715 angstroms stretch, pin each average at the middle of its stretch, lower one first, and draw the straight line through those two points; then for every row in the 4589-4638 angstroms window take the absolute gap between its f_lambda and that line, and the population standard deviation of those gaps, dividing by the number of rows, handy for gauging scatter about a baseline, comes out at 0.62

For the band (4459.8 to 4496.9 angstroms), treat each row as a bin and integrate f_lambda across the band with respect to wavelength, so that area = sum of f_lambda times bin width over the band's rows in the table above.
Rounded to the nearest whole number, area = 1022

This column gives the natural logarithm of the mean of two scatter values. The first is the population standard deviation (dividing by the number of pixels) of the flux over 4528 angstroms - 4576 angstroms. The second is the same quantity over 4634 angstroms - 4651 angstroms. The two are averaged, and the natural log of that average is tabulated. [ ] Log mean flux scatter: 0.3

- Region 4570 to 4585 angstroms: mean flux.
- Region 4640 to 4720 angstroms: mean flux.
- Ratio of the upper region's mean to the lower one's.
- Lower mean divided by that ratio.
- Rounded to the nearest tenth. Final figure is 29.2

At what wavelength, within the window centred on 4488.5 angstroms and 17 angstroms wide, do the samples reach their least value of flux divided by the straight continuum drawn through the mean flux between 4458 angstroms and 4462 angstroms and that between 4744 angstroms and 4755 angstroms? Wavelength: 4481.37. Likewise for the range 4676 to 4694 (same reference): 4683.93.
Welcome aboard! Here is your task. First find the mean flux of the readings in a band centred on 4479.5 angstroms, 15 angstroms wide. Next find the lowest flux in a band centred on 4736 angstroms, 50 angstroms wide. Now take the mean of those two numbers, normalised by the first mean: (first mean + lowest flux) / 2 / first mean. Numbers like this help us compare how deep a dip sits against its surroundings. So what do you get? 1.02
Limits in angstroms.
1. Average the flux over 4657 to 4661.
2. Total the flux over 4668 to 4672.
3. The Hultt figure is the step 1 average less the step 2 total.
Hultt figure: -27.1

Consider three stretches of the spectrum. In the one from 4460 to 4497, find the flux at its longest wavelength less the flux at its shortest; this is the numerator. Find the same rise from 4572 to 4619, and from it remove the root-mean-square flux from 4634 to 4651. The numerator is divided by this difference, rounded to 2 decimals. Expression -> -0.22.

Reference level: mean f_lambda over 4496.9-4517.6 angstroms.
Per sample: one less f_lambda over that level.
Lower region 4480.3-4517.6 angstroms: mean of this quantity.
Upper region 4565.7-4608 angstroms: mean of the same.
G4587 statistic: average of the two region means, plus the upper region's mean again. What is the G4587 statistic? 0.024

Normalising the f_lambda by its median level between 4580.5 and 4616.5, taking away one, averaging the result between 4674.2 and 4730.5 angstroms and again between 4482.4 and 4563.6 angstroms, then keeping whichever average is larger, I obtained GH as 0.049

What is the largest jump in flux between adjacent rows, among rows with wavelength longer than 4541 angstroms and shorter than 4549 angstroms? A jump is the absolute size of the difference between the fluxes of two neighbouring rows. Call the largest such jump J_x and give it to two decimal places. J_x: 0.71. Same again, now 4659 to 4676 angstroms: 1.23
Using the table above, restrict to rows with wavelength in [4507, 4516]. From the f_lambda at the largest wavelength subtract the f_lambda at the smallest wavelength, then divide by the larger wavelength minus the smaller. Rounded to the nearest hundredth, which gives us -0.21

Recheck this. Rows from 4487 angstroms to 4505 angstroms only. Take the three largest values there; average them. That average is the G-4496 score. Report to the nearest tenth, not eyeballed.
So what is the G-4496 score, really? 30.5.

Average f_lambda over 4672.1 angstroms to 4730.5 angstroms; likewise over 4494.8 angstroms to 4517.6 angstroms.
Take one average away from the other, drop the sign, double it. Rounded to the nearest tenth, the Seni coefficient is 2.2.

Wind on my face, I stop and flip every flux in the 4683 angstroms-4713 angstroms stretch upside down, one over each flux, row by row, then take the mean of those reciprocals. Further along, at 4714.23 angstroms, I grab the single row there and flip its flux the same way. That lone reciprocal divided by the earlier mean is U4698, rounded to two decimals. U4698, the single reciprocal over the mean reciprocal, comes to 1.00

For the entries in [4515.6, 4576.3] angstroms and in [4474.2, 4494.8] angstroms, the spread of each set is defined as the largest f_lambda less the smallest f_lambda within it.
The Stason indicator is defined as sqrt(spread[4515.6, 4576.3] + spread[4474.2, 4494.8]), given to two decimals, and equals 2.98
